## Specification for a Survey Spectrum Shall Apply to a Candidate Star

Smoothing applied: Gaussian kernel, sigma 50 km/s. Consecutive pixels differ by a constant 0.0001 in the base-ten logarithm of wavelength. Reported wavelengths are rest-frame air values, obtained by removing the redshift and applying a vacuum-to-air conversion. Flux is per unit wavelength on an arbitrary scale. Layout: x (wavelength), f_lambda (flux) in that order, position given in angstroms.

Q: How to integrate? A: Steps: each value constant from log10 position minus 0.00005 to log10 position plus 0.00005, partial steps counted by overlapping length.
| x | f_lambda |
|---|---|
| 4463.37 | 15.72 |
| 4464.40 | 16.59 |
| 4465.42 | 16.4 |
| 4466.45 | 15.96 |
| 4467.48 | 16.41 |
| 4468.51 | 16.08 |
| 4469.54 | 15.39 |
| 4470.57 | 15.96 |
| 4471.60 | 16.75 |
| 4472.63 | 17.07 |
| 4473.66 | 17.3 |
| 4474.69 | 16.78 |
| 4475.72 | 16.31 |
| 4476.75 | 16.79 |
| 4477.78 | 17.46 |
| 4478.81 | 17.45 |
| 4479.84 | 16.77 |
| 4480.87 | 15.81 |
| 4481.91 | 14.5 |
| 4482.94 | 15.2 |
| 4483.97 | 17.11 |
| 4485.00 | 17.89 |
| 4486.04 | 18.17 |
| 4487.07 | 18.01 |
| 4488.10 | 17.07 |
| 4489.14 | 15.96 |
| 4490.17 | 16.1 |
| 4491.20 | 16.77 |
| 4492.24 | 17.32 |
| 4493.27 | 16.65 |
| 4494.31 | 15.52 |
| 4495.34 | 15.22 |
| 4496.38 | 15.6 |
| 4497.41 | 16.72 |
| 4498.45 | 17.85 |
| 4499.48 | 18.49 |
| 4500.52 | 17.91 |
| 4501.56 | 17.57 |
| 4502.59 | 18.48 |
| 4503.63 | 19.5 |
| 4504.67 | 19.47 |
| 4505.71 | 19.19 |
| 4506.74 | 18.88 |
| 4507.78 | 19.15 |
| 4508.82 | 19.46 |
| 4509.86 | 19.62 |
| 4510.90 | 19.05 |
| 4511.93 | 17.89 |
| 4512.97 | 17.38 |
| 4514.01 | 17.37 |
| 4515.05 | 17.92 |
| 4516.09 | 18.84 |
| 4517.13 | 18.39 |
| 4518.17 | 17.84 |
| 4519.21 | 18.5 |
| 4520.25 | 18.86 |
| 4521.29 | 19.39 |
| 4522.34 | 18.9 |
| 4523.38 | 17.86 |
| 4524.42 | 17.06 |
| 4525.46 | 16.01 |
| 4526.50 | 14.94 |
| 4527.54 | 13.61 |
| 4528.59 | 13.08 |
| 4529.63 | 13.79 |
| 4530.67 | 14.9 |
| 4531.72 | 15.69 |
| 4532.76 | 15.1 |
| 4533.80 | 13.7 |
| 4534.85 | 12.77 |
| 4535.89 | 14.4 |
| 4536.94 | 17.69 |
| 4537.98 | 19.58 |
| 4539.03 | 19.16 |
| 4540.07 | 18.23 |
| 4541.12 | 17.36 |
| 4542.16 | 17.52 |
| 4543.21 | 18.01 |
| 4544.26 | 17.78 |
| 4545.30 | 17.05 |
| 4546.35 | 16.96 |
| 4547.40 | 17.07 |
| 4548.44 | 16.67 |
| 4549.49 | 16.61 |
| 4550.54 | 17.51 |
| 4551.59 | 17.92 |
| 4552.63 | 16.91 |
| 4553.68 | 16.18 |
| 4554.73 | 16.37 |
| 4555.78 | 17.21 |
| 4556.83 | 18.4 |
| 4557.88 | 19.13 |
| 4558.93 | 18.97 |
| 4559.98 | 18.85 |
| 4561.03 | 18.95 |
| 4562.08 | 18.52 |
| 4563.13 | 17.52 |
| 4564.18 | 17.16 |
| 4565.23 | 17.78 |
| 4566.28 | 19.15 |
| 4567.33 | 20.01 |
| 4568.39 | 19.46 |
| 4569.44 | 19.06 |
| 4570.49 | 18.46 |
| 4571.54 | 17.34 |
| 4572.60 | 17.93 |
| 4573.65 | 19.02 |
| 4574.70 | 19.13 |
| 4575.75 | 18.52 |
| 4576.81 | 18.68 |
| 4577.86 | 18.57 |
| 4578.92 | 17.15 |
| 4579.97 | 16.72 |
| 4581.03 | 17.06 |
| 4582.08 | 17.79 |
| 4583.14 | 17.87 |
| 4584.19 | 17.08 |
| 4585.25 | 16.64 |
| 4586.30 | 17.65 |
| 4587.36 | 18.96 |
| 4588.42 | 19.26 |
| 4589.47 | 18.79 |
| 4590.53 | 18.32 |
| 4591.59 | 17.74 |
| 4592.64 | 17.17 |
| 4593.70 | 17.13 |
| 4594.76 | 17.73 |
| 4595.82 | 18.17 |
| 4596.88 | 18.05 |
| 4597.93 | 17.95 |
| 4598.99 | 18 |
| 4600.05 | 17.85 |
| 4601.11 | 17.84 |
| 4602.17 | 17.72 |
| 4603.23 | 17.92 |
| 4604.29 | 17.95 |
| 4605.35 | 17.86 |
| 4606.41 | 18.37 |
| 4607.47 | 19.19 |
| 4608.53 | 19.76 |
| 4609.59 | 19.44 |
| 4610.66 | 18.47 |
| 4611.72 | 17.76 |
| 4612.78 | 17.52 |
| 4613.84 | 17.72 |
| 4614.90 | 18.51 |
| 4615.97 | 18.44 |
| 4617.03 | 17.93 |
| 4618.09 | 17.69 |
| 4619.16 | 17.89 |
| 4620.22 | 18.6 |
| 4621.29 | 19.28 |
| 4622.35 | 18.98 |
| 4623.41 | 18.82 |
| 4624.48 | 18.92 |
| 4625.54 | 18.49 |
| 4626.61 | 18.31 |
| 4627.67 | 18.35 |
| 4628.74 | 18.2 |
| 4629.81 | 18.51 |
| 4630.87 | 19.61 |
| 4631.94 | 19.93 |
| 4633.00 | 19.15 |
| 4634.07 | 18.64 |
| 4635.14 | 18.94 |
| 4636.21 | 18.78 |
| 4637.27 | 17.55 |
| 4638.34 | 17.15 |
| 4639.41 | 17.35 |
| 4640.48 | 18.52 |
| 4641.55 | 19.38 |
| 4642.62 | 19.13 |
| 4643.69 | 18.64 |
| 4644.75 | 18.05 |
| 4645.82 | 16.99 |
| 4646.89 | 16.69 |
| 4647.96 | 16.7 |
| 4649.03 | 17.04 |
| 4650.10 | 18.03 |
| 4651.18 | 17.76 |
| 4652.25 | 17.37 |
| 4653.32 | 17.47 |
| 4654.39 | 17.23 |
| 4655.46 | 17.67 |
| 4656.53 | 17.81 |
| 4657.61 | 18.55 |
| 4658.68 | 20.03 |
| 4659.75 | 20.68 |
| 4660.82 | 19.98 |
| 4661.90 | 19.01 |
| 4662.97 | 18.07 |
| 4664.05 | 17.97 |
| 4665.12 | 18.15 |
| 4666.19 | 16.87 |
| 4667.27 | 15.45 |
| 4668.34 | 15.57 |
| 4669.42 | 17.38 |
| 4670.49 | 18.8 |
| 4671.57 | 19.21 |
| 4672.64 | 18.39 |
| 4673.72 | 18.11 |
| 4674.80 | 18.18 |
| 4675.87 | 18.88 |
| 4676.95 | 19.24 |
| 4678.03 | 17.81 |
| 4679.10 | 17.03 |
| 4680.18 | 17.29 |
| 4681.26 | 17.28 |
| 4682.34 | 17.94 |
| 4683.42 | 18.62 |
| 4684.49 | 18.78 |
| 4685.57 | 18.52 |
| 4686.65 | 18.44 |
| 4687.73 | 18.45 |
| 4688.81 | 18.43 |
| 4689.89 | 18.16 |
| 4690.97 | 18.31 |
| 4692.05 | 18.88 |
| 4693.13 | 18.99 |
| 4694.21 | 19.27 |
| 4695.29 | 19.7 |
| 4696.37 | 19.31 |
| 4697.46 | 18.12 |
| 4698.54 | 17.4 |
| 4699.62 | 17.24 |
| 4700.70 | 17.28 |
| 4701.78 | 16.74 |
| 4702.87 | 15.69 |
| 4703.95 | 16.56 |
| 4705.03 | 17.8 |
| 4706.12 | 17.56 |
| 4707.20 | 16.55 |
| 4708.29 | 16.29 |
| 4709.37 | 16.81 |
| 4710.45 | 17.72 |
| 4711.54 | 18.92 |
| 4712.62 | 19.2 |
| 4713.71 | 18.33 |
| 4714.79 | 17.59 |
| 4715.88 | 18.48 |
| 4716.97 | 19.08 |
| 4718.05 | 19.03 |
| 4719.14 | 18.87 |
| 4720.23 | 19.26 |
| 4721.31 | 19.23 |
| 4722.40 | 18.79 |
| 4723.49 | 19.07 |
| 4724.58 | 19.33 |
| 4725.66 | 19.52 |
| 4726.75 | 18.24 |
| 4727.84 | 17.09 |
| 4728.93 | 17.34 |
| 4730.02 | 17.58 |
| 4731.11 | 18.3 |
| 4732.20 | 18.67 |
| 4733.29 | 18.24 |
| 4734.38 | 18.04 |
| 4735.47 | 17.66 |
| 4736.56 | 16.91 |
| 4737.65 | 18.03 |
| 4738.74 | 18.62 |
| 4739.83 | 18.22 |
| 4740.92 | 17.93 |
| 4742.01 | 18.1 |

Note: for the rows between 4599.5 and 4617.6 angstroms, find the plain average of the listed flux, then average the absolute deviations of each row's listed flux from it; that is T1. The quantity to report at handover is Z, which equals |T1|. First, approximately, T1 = 0.52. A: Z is 0.52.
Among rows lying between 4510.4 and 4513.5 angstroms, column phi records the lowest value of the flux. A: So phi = 17.38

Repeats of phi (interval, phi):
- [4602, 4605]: 17.72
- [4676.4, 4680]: 17.03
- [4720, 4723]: 18.79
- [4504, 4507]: 18.88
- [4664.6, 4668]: 15.45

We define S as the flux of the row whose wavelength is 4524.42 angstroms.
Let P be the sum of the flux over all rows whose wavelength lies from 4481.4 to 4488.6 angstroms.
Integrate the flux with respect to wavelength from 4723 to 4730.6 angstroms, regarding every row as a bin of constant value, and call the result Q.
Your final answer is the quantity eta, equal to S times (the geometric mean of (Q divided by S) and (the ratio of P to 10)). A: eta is 167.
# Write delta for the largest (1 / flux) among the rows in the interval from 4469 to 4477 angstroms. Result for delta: 0.0650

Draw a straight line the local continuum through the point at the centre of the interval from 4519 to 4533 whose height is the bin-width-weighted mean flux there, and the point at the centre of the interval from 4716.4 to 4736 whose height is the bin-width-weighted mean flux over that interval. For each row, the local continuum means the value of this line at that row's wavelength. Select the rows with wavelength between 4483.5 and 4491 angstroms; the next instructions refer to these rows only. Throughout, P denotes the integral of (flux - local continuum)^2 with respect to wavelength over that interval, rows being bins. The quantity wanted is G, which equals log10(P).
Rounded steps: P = 20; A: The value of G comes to 1.29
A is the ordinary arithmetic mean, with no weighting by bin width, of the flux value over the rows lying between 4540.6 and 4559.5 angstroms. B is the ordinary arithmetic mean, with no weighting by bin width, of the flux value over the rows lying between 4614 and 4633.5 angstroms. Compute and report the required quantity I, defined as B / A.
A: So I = 1.07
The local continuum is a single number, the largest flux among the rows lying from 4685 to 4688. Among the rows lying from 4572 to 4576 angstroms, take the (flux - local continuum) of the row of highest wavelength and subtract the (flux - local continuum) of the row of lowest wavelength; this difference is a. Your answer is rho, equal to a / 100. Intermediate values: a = 0.59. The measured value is 0.006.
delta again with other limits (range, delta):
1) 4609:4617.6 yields 0.0571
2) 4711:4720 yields 0.0569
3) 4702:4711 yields 0.0637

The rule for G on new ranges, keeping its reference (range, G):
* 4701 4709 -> 1.34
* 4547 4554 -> 0.57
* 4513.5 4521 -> 1.56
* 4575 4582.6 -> 1.09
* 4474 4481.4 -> 1.05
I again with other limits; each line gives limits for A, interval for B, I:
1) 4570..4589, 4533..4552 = 0.94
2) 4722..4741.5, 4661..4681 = 0.98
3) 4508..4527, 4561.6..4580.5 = 1.02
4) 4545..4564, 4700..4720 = 1.01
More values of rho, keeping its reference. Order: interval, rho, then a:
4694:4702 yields -0.025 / -2.53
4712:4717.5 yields -0.001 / -0.12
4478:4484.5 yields -0.003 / -0.34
